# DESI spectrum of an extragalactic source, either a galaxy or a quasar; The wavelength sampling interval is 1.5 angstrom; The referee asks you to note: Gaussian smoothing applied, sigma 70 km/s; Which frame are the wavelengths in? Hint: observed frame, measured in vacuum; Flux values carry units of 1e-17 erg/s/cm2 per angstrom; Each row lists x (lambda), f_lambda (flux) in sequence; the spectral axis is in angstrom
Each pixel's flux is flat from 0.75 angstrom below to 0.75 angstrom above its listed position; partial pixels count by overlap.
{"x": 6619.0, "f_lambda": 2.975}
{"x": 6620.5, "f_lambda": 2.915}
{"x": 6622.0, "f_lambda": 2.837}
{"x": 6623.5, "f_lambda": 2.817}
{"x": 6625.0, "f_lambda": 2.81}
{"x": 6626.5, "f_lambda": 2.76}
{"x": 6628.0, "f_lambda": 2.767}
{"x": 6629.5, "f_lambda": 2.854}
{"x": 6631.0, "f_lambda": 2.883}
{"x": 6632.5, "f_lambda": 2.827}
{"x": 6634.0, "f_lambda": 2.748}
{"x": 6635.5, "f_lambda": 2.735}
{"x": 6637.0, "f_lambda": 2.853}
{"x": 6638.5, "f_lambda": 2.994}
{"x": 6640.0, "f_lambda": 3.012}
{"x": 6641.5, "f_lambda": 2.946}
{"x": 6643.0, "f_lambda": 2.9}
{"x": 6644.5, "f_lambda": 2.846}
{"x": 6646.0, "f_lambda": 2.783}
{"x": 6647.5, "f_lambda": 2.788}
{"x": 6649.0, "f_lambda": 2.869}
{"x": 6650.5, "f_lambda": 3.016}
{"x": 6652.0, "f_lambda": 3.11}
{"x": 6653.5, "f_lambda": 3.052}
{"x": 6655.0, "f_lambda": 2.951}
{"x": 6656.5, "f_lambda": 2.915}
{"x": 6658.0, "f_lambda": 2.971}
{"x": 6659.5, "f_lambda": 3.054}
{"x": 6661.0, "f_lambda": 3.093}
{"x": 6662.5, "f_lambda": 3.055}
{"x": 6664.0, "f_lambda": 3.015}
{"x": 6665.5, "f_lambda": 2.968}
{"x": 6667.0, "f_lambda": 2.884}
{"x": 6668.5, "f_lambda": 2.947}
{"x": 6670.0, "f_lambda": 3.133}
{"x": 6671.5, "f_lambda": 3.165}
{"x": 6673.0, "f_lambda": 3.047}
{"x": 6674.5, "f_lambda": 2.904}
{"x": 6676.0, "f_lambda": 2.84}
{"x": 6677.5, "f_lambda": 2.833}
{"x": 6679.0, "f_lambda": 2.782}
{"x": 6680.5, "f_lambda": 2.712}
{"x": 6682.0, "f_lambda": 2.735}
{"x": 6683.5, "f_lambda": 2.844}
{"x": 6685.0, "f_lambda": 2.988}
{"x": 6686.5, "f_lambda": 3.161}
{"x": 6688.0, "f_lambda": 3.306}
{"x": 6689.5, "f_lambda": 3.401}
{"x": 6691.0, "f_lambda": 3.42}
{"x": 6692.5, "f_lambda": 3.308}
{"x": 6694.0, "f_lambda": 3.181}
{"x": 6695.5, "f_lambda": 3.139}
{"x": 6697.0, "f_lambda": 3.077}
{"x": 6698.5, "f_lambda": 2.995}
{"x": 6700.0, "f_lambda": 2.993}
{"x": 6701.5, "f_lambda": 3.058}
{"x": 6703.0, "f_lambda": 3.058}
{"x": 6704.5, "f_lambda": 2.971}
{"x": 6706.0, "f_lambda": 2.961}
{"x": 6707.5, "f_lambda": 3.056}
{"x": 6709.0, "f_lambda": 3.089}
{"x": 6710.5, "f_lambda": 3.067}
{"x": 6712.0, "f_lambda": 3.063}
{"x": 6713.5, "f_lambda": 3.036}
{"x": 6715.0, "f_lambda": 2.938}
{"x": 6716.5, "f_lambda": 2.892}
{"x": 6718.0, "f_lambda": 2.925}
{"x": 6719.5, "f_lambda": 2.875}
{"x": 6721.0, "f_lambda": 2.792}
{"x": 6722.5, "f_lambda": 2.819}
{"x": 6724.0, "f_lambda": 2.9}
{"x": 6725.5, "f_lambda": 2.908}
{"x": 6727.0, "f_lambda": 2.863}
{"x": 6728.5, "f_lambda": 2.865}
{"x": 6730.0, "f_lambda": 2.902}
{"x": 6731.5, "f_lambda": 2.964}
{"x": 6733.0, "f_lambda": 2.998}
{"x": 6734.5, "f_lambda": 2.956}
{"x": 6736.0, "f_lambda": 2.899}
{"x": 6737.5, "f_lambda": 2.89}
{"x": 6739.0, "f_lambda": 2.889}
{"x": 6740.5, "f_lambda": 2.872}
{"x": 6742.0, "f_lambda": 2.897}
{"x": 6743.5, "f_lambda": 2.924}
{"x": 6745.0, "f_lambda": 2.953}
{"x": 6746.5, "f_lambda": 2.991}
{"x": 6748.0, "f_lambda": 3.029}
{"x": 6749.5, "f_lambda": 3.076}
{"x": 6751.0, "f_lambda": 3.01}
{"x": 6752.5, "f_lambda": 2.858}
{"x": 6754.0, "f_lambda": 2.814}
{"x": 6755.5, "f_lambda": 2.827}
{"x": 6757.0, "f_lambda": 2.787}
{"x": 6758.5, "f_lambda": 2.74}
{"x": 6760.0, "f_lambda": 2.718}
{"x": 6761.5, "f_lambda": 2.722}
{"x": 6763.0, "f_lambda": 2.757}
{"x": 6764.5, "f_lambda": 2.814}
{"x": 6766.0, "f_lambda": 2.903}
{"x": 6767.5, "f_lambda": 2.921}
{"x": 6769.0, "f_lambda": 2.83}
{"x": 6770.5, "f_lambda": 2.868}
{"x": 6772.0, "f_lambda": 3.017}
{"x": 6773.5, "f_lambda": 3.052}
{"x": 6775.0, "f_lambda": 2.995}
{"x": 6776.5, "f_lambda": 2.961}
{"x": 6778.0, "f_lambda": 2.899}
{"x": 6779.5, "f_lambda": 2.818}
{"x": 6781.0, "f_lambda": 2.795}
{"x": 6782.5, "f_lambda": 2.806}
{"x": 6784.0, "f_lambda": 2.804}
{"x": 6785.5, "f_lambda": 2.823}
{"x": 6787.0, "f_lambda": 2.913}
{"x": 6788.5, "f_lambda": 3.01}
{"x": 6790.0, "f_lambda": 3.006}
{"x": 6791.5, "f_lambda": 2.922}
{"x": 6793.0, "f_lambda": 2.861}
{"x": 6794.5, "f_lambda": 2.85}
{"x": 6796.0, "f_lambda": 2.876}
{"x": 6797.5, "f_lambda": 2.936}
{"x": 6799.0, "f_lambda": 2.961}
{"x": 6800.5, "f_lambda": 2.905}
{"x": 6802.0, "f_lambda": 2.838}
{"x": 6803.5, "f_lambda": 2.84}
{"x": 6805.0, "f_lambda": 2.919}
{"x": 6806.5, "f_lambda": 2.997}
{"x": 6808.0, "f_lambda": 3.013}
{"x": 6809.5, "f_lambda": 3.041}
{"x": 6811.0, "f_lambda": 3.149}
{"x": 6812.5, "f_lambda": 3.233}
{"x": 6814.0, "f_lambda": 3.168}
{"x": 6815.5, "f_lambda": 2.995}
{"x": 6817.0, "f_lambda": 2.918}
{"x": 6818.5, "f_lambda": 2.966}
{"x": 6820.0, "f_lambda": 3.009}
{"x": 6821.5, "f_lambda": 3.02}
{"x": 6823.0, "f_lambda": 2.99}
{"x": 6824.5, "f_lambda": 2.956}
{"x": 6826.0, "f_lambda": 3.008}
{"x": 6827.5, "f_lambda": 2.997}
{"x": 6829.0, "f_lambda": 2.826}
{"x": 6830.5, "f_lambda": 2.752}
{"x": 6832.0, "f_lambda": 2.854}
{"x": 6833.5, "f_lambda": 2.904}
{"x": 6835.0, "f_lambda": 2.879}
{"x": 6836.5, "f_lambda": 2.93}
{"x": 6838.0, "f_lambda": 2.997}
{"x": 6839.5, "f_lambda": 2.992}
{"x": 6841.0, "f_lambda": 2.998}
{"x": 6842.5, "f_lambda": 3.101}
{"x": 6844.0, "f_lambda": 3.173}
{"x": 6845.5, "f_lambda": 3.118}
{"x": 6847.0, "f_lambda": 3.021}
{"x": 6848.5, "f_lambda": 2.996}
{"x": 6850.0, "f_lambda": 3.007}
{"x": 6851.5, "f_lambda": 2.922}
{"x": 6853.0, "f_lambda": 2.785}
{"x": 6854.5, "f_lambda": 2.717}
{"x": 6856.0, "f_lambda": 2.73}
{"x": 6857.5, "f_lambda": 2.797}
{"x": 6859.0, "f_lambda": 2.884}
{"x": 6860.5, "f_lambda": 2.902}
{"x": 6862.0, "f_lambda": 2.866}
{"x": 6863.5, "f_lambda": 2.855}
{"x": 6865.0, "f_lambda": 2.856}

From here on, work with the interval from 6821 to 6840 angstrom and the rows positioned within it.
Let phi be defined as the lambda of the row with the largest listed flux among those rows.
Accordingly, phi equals 6821.5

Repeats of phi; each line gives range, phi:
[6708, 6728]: 6709.0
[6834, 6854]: 6844.0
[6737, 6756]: 6749.5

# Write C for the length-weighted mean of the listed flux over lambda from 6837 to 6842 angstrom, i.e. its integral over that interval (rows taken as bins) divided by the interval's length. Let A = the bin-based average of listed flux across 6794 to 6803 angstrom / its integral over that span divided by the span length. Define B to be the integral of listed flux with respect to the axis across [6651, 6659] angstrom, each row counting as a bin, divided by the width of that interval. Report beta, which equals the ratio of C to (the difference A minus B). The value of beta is -28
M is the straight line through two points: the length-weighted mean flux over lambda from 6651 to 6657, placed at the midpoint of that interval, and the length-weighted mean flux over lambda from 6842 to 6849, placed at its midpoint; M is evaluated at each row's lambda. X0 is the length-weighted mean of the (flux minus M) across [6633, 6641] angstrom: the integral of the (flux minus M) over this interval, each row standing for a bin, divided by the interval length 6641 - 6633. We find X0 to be -0.135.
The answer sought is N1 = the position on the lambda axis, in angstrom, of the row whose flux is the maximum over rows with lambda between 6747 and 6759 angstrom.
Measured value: 6749.5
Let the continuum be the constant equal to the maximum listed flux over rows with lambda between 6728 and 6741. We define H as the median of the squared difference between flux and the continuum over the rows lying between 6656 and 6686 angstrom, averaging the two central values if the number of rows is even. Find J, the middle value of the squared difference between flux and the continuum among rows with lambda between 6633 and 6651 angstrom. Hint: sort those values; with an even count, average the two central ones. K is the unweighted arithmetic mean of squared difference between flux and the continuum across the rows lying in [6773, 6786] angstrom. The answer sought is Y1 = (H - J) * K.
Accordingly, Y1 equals -0.0002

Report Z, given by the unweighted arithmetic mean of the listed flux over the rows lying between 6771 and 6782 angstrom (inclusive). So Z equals 2.93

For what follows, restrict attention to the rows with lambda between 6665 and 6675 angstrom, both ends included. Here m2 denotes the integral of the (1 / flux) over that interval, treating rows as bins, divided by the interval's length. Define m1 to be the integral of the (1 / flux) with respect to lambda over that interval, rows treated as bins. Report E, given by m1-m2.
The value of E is 2.99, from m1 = 3.33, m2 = 0.333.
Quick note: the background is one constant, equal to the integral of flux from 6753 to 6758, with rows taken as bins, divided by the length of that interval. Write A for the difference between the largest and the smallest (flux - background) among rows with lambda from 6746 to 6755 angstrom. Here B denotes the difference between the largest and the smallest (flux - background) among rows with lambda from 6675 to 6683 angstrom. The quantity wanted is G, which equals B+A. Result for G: 0.39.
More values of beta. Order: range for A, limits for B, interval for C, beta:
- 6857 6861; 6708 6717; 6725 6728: -18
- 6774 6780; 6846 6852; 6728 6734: -44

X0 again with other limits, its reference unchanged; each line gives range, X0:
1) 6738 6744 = -0.150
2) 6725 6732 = -0.142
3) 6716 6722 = -0.168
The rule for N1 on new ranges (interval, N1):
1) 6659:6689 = 6688.0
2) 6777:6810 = 6809.5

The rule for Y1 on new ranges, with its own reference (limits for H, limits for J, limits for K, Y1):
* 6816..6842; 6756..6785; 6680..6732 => -0.0009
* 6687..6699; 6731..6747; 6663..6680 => 0.0009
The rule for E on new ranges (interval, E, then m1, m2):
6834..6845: 3.33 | 3.66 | 0.333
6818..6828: 3.01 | 3.34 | 0.334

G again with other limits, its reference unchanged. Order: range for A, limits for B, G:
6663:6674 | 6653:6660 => 0.42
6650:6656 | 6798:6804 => 0.28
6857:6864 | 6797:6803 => 0.23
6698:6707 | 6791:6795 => 0.17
